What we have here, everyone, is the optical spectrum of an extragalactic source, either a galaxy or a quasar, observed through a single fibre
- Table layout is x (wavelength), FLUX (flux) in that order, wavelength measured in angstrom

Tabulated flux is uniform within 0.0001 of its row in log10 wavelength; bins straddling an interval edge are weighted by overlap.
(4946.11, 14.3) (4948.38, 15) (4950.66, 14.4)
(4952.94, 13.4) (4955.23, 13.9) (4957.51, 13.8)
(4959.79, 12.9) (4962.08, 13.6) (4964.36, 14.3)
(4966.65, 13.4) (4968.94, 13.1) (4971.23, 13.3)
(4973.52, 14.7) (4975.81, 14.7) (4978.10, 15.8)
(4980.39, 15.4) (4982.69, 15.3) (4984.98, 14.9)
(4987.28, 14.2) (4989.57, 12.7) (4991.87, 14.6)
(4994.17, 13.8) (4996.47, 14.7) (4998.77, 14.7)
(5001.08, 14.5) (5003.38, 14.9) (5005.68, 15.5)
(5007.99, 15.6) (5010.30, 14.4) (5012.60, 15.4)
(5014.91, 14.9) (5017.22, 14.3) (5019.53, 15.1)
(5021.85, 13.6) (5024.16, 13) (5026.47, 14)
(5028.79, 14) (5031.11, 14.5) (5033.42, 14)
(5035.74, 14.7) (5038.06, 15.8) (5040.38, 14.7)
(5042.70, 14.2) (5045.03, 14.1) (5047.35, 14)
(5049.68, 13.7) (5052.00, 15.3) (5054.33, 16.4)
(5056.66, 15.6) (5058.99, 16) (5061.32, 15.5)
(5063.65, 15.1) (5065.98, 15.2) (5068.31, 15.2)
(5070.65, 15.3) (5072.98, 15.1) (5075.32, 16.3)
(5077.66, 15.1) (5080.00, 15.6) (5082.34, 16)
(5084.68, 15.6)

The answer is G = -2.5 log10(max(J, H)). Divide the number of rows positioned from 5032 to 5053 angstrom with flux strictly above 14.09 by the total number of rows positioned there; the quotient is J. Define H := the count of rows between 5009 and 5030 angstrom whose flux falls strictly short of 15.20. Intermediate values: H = 8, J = 0.7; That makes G -2.3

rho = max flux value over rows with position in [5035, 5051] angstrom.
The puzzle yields 15.8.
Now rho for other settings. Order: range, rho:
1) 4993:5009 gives 15.6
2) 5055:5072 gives 16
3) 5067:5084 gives 16.3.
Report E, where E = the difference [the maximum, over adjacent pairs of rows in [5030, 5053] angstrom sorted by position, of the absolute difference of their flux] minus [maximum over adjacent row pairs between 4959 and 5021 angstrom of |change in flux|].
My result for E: -0.3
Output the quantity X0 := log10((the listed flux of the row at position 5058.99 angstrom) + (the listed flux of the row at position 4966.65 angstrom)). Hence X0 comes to 1.468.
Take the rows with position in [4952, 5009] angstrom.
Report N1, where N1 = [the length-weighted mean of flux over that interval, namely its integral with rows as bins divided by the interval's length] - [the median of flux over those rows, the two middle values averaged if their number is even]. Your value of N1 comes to -0.2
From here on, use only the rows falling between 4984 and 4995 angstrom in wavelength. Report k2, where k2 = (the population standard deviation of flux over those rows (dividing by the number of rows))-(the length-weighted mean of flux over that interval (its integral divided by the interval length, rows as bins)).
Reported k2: -13.3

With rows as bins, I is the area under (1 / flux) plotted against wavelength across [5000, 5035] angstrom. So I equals 2.42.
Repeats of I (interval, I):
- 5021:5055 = 2.37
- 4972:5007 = 2.39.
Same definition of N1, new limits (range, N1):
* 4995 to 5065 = 0.0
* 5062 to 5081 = 0.2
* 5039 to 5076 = -0.1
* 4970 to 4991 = -0.1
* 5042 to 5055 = 0.4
